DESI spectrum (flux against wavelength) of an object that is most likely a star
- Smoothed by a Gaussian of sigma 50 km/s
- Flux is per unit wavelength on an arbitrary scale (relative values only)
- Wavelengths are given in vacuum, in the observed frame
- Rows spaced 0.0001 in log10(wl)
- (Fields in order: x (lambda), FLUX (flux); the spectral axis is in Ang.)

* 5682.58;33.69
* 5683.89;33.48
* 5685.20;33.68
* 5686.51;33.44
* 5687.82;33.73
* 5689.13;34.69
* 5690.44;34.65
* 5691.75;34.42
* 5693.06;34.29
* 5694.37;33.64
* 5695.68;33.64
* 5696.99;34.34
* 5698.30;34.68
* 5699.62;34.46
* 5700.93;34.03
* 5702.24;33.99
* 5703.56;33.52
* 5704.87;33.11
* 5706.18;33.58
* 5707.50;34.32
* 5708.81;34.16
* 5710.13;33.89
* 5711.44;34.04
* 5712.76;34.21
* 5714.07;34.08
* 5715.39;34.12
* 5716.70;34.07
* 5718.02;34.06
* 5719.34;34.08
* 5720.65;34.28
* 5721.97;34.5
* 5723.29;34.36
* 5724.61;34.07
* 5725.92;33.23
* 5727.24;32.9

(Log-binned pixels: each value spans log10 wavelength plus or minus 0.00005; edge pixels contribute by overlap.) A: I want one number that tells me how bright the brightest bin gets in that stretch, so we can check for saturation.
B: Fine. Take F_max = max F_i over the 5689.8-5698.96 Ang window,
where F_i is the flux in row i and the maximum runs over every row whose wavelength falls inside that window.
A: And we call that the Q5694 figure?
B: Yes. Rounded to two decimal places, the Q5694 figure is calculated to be 34.68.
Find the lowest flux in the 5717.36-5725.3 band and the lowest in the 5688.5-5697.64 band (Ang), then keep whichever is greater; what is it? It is 34.1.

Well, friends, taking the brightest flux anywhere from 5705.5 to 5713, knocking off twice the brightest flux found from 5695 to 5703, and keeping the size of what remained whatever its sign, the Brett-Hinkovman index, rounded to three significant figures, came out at 35.0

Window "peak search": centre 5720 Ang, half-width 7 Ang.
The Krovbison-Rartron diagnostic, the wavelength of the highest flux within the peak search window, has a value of 5721.97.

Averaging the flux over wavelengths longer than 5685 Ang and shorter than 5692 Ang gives 34.1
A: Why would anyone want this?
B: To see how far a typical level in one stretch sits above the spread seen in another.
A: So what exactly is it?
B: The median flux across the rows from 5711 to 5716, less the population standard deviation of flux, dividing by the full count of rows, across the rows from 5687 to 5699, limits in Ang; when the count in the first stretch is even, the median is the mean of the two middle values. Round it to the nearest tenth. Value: 33.7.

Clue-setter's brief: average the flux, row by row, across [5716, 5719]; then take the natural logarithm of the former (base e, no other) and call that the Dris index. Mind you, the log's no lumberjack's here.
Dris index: 3.53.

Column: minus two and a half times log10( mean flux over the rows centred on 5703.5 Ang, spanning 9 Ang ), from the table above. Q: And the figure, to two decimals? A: -3.82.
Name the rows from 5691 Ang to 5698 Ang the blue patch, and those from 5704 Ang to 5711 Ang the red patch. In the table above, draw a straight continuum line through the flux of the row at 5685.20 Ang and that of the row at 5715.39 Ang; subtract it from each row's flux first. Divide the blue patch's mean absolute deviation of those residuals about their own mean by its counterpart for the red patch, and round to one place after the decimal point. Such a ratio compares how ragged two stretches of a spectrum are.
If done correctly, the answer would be 1.0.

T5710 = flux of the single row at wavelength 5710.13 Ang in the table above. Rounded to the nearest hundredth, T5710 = 33.89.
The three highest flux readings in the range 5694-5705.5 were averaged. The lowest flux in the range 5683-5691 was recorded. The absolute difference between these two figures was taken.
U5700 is 1.1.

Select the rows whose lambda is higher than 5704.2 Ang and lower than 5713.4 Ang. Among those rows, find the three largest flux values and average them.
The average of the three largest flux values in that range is 34.2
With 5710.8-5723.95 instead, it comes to 34.4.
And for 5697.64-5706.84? 34.4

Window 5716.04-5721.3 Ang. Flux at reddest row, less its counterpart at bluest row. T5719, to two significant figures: 0.21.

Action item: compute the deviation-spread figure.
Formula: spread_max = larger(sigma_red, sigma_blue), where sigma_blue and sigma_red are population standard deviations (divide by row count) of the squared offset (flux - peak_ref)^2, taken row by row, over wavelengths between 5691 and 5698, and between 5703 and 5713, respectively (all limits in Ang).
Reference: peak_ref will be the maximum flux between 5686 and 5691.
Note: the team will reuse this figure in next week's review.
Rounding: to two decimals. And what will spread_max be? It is 0.76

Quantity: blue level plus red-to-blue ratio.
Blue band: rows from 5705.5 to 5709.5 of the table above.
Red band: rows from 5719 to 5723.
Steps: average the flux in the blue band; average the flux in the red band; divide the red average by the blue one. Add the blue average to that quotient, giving 35.0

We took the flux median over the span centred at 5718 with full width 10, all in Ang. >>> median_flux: 34.1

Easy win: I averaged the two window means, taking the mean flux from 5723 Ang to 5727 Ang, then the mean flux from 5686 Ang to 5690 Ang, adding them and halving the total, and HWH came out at 33.9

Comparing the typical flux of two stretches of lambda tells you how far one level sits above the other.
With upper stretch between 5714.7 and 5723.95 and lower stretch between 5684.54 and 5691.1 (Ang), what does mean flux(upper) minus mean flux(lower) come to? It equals 0.17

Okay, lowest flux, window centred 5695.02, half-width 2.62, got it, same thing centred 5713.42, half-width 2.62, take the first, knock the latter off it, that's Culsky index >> -0.40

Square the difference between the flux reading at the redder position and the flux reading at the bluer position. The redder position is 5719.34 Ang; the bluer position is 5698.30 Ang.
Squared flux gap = 0.36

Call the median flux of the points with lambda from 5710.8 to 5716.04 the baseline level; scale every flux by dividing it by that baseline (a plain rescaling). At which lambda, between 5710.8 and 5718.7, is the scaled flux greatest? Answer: 5712.76 Ang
